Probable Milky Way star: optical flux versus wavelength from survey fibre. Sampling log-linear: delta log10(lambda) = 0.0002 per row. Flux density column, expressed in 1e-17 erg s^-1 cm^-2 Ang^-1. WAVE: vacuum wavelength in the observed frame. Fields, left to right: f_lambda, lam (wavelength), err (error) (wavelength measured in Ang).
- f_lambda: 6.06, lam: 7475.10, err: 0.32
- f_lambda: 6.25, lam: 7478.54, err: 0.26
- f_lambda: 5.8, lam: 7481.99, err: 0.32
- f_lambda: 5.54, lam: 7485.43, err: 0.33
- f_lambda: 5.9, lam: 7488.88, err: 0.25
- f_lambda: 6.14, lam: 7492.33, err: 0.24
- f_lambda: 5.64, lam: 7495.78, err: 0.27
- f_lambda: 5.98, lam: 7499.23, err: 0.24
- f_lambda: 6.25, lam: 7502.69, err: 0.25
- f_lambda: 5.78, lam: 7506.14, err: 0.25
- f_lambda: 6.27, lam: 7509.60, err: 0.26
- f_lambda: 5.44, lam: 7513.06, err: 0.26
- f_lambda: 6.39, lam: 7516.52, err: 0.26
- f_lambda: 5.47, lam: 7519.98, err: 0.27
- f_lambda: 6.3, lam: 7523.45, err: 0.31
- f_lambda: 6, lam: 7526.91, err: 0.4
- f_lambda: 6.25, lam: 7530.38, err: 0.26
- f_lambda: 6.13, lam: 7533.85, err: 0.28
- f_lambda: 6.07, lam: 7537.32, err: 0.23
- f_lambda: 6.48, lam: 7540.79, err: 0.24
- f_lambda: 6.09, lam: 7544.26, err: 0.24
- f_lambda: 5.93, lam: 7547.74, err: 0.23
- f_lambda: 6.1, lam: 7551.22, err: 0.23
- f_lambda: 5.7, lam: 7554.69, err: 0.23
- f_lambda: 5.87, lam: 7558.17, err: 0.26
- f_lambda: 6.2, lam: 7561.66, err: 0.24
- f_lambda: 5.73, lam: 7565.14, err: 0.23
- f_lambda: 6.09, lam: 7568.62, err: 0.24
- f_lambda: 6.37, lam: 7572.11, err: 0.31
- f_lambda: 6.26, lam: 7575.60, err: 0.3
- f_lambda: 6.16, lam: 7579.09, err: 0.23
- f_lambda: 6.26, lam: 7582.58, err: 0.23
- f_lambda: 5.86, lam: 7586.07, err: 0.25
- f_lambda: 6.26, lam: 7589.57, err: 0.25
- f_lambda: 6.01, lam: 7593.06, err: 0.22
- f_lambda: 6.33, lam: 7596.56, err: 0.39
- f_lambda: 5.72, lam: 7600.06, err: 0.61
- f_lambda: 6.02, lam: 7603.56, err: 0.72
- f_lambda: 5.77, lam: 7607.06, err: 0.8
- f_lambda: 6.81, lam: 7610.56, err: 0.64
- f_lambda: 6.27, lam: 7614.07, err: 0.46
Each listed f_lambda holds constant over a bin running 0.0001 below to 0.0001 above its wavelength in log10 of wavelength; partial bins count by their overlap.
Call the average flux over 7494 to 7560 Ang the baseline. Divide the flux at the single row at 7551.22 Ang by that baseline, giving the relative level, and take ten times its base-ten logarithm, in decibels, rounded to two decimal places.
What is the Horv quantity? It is 0.07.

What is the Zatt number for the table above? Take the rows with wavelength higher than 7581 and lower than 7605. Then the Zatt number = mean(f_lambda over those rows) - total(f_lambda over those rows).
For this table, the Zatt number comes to -36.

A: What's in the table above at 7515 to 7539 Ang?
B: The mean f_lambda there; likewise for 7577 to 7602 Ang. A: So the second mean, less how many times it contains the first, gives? 5.09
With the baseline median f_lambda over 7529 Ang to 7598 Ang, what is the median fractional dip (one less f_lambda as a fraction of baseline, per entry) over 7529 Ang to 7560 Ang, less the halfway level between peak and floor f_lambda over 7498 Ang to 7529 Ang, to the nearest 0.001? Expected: -5.911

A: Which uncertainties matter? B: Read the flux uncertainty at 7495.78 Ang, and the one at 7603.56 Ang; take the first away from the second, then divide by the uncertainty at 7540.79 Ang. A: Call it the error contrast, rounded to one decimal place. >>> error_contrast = 1.9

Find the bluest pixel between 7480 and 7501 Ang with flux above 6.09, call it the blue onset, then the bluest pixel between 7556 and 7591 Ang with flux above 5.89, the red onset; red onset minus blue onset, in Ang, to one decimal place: 69.3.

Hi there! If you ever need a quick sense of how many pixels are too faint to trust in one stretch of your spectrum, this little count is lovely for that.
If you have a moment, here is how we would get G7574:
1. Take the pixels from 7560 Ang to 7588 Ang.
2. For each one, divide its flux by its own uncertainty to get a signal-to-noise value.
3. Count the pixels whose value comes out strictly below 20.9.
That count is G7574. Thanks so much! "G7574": 2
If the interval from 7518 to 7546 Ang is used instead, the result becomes 3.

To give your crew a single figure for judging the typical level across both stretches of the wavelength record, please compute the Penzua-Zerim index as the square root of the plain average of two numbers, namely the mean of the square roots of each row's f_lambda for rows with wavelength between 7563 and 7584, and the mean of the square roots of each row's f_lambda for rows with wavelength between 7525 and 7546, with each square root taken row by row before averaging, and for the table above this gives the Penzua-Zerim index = 1.58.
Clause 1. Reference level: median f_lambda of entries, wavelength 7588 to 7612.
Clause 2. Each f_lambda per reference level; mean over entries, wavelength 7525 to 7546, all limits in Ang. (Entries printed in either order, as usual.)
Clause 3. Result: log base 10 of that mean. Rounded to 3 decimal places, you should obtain 0.011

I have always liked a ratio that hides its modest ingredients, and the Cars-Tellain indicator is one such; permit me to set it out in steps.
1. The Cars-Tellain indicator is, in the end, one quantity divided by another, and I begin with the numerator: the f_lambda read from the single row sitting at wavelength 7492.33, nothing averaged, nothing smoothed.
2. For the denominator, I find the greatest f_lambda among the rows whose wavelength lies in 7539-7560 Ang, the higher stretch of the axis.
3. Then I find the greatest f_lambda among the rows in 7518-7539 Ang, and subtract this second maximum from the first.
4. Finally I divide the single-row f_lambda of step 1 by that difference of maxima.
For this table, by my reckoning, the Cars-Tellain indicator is 34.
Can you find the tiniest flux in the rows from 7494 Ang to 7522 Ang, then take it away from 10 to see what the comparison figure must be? 4.56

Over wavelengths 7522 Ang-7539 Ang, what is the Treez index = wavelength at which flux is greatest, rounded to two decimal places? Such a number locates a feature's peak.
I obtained 7523.45 Ang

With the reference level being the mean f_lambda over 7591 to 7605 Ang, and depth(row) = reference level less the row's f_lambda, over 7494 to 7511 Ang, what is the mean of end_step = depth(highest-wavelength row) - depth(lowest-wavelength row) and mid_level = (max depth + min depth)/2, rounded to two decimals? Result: -0.28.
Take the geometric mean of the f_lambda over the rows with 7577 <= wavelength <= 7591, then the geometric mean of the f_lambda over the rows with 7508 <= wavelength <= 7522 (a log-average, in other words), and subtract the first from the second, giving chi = -0.26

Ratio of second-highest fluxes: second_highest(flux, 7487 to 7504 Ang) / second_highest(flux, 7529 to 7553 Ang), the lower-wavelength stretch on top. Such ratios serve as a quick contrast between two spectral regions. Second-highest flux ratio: 0.982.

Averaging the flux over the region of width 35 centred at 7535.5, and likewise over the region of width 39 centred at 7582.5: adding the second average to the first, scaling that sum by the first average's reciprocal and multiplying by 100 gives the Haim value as 200.2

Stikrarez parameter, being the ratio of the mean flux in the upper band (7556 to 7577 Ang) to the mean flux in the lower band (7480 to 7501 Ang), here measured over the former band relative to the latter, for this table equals 1.04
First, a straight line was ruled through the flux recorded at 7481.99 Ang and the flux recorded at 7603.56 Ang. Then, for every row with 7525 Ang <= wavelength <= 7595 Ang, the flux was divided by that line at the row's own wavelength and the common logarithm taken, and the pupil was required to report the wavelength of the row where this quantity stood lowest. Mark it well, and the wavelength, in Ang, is 7554.69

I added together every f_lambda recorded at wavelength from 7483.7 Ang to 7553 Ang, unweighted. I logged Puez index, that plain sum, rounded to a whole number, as 120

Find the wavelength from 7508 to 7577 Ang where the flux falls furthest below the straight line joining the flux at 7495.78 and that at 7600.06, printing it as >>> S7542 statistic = 7513.06 Ang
